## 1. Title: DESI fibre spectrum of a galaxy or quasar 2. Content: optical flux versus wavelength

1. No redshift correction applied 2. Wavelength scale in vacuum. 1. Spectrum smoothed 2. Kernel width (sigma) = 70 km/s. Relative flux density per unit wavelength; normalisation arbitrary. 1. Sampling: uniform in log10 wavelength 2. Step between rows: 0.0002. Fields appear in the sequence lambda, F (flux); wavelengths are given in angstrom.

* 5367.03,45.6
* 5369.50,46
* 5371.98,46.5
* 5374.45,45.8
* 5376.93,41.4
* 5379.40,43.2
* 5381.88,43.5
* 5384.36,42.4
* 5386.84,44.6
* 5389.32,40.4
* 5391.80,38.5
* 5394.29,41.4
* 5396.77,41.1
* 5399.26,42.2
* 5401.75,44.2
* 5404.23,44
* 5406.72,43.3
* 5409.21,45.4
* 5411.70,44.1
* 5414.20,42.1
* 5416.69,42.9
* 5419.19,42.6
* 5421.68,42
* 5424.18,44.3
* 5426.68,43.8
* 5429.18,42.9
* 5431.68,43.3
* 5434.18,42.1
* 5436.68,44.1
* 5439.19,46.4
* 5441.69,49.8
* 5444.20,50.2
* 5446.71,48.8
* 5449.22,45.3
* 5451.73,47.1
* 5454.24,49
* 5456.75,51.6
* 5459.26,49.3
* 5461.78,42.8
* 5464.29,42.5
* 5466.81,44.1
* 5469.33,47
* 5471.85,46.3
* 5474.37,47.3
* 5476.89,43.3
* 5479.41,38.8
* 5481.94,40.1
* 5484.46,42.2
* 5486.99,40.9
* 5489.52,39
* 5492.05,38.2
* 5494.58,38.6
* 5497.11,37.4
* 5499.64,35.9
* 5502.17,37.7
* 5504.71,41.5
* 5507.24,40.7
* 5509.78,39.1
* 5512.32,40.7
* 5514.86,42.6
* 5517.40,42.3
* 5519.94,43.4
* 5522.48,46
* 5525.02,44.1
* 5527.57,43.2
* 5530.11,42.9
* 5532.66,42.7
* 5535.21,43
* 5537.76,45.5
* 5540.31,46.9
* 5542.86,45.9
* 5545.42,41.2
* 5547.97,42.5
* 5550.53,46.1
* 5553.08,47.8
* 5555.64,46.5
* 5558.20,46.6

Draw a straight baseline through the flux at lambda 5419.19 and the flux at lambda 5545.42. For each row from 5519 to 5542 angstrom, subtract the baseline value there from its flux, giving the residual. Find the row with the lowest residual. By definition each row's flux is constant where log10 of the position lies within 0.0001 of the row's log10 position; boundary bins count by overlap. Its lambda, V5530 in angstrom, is 5532.66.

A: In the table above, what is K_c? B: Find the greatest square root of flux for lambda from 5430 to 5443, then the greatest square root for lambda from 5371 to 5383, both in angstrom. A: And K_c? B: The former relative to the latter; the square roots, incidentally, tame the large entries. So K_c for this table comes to 1.03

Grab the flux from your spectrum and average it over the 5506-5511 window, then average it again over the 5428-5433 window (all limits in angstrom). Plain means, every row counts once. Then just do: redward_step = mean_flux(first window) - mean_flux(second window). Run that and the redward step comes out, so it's -3.2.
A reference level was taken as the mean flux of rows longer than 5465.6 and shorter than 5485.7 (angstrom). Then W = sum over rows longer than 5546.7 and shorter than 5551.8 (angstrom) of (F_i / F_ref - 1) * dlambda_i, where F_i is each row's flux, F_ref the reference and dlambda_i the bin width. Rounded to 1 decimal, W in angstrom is 0.1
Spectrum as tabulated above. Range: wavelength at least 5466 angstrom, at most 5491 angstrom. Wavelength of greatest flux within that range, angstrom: 5474.37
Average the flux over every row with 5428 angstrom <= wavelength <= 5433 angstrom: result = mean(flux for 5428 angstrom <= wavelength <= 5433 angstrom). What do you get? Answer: 43.1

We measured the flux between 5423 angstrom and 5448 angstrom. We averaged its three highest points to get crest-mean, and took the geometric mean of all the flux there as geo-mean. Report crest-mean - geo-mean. 4.1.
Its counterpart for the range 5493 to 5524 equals 3.6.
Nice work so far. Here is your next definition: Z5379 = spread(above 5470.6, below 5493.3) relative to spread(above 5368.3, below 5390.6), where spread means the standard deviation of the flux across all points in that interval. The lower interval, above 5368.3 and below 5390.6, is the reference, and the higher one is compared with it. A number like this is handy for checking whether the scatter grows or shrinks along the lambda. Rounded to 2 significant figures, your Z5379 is 1.5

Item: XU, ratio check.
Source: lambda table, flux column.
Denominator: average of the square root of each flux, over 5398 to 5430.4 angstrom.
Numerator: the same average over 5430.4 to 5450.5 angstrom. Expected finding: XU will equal 1.03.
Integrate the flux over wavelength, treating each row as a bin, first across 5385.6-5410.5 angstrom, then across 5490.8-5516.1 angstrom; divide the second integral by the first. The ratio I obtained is 0.94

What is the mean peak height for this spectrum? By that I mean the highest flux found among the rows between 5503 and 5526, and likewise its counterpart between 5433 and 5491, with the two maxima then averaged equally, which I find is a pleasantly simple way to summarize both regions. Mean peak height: 48.8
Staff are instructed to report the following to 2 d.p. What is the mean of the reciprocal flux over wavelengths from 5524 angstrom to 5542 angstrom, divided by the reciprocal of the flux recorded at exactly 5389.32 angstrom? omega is 0.92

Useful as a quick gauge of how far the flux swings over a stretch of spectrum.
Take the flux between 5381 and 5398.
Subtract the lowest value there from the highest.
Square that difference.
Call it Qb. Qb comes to 37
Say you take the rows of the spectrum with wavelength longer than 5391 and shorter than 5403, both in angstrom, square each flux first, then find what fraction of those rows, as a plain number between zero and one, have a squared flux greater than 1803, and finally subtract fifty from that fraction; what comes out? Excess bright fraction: -49.8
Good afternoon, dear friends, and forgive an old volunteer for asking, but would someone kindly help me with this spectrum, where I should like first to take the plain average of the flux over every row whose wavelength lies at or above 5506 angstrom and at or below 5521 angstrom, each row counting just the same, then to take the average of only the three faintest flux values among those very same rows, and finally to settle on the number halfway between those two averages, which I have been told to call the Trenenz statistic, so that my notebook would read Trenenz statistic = 40.8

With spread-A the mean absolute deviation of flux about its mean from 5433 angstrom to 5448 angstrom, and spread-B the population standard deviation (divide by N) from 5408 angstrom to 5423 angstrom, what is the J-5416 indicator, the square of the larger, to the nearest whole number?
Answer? 7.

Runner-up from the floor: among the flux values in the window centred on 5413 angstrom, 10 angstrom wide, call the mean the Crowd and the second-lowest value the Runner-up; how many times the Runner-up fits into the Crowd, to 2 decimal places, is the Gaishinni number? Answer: 1.02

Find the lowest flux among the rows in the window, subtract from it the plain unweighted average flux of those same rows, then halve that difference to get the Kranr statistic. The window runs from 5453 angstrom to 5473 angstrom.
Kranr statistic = -2.0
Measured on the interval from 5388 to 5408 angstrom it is -1.7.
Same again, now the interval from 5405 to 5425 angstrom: -0.7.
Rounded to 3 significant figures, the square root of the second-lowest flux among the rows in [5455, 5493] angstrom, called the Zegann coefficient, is 6.23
